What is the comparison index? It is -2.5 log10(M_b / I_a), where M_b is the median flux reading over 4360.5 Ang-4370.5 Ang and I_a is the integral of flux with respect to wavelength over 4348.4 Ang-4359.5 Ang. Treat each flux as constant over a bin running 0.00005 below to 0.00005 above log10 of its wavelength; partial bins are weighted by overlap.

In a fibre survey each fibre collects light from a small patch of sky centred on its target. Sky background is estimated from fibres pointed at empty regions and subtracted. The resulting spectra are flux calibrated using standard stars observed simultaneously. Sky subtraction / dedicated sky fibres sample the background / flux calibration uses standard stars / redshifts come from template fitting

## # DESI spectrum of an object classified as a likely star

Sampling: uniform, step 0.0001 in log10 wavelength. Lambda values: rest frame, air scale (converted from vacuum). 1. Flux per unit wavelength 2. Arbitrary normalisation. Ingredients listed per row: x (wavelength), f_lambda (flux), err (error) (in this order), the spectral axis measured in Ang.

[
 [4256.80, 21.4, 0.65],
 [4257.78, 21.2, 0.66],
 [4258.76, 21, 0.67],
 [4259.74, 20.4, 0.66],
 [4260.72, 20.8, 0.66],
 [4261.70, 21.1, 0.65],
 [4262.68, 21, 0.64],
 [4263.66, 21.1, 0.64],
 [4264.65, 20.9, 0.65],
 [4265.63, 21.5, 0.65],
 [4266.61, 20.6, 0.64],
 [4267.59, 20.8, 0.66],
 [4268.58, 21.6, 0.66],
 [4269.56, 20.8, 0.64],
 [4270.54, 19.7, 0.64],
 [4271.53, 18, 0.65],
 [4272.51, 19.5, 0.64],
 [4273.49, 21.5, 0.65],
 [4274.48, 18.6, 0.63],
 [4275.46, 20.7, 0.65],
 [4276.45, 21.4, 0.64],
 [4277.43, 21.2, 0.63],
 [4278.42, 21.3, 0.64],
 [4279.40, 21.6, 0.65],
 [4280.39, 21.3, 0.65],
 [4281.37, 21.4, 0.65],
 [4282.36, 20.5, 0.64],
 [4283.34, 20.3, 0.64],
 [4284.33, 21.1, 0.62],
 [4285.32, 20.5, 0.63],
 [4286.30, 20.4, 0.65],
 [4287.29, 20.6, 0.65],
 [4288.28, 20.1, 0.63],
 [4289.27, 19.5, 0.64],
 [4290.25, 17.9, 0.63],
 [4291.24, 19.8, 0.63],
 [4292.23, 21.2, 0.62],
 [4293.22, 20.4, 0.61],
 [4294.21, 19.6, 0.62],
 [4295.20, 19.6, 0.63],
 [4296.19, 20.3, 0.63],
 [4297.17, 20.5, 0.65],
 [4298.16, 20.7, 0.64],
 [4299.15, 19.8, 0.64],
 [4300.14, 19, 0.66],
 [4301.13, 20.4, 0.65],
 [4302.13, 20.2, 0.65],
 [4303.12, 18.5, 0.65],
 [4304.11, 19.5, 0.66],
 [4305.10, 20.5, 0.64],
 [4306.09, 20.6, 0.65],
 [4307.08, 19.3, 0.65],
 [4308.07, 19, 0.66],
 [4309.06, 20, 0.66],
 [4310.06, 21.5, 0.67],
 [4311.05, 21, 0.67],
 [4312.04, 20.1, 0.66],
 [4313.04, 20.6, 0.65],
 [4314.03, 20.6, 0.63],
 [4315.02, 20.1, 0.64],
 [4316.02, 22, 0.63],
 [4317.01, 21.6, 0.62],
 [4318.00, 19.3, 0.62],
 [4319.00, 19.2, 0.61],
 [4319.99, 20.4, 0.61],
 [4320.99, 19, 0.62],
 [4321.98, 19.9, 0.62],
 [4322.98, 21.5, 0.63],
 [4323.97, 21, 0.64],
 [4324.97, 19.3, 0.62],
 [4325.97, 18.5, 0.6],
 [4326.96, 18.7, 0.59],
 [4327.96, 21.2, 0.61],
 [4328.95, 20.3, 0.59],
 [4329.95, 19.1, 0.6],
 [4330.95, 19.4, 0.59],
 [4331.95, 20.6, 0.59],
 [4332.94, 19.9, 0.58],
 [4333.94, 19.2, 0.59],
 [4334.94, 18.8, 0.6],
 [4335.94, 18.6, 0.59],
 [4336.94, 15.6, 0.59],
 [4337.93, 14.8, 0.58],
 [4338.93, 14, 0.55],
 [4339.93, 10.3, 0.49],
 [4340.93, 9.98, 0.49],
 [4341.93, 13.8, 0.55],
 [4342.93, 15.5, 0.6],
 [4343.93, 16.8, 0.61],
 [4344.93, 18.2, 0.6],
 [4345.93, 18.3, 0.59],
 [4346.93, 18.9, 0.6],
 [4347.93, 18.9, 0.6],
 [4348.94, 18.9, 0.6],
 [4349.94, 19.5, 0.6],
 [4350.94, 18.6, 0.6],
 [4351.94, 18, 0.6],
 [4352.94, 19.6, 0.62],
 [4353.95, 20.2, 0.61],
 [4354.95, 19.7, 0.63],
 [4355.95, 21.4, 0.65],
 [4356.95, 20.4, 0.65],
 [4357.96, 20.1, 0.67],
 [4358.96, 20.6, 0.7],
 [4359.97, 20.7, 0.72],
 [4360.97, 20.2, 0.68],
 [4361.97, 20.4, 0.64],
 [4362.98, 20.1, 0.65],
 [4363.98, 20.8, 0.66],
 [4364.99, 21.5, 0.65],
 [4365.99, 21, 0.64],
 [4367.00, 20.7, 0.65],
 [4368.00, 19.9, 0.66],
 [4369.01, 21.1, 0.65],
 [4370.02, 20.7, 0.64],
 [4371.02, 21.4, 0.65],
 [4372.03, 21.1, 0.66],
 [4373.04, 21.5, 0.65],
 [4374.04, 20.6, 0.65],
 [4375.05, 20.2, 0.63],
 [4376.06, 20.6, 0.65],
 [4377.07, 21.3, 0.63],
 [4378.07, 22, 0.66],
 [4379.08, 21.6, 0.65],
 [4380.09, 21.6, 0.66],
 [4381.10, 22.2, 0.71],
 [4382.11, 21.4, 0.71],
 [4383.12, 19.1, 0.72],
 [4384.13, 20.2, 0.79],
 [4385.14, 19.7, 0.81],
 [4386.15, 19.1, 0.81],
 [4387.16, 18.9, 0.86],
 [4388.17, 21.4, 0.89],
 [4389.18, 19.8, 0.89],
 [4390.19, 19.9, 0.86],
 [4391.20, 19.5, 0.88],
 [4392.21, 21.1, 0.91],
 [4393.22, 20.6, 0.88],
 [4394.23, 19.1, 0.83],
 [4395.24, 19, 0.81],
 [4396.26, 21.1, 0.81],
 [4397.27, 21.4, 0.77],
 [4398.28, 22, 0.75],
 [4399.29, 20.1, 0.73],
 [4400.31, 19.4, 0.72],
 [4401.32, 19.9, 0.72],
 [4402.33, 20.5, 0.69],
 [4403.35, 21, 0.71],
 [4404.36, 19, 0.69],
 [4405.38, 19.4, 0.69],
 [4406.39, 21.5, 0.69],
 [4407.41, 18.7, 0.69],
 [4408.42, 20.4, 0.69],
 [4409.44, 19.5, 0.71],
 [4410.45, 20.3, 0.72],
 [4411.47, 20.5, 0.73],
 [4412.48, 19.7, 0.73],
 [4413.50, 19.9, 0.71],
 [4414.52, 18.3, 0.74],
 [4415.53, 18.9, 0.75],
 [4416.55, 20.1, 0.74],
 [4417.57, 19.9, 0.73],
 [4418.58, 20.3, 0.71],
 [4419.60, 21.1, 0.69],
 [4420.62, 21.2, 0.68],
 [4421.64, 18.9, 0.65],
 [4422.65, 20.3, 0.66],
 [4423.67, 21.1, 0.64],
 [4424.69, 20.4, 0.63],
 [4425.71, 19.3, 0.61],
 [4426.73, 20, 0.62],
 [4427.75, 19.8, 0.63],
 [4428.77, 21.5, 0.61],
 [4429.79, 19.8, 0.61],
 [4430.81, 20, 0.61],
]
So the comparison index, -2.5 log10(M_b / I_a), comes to 2.6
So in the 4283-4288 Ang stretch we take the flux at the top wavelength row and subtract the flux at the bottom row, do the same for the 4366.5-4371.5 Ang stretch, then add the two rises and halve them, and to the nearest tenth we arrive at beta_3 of 0.5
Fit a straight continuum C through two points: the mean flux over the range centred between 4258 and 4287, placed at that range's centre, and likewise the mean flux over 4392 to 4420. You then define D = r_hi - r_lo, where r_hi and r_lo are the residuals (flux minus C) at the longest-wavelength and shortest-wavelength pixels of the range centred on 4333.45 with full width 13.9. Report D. -8.3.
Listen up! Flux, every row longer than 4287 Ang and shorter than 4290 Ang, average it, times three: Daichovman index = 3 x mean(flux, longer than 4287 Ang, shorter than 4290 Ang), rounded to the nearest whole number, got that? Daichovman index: 60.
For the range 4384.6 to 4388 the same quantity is 58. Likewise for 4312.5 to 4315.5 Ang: 61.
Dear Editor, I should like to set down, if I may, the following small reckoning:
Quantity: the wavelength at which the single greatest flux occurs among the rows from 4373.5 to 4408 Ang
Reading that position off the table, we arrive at 4381.10 Ang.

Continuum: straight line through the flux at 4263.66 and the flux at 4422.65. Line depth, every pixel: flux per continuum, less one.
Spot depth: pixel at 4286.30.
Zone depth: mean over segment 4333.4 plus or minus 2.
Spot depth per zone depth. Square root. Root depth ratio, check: 0.72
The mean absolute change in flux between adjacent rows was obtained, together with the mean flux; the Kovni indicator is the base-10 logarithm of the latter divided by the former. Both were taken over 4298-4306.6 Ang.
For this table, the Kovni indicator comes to 1.35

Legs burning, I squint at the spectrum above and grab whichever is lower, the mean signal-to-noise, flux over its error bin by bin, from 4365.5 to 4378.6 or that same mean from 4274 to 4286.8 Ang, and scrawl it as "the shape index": 32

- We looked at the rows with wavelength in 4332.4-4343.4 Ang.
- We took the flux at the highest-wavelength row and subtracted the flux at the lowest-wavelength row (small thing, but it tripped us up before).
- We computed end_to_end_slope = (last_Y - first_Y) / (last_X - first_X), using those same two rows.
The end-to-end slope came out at -0.4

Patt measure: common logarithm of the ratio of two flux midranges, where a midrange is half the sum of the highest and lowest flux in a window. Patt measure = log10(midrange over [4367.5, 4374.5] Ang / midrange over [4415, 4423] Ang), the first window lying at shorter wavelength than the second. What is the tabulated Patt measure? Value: 0.014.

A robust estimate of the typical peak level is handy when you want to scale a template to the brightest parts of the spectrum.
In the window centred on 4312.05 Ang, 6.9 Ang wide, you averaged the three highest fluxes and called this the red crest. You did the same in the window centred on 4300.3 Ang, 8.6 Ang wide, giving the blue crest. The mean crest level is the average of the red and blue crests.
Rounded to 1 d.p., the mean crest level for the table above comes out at 20.8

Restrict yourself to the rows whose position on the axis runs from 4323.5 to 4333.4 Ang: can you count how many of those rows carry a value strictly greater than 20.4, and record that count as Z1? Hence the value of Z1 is 3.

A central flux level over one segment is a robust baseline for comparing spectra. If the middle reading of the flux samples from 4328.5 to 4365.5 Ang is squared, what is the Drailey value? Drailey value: 369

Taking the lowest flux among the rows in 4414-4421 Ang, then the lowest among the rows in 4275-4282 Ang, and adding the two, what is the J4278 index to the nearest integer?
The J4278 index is 39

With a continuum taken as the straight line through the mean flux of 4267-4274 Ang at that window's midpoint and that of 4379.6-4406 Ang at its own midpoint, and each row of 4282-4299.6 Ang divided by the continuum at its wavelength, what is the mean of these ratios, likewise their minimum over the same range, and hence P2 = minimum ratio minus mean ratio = -0.11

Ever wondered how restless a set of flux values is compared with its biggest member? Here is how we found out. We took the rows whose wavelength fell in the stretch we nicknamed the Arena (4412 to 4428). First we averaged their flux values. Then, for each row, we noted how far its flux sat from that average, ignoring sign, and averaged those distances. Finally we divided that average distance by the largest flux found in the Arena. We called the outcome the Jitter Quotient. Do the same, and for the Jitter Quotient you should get 0.0289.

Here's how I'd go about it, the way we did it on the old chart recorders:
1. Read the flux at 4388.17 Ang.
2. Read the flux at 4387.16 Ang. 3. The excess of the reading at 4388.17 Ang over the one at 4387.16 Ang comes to 2.5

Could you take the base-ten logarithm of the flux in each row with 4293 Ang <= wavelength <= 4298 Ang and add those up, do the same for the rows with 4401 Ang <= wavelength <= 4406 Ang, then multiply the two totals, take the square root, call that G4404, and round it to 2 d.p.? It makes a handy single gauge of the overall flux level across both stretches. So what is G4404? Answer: 6.51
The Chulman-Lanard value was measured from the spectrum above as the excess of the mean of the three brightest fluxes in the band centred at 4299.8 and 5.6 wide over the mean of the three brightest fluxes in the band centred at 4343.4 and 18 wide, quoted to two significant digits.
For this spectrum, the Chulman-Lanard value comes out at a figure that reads 1.4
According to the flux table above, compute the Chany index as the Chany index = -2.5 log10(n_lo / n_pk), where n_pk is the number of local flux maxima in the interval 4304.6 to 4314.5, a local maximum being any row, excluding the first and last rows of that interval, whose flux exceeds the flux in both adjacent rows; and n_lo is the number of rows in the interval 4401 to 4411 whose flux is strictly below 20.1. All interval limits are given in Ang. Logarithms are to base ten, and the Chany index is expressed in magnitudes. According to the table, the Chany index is -1.0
